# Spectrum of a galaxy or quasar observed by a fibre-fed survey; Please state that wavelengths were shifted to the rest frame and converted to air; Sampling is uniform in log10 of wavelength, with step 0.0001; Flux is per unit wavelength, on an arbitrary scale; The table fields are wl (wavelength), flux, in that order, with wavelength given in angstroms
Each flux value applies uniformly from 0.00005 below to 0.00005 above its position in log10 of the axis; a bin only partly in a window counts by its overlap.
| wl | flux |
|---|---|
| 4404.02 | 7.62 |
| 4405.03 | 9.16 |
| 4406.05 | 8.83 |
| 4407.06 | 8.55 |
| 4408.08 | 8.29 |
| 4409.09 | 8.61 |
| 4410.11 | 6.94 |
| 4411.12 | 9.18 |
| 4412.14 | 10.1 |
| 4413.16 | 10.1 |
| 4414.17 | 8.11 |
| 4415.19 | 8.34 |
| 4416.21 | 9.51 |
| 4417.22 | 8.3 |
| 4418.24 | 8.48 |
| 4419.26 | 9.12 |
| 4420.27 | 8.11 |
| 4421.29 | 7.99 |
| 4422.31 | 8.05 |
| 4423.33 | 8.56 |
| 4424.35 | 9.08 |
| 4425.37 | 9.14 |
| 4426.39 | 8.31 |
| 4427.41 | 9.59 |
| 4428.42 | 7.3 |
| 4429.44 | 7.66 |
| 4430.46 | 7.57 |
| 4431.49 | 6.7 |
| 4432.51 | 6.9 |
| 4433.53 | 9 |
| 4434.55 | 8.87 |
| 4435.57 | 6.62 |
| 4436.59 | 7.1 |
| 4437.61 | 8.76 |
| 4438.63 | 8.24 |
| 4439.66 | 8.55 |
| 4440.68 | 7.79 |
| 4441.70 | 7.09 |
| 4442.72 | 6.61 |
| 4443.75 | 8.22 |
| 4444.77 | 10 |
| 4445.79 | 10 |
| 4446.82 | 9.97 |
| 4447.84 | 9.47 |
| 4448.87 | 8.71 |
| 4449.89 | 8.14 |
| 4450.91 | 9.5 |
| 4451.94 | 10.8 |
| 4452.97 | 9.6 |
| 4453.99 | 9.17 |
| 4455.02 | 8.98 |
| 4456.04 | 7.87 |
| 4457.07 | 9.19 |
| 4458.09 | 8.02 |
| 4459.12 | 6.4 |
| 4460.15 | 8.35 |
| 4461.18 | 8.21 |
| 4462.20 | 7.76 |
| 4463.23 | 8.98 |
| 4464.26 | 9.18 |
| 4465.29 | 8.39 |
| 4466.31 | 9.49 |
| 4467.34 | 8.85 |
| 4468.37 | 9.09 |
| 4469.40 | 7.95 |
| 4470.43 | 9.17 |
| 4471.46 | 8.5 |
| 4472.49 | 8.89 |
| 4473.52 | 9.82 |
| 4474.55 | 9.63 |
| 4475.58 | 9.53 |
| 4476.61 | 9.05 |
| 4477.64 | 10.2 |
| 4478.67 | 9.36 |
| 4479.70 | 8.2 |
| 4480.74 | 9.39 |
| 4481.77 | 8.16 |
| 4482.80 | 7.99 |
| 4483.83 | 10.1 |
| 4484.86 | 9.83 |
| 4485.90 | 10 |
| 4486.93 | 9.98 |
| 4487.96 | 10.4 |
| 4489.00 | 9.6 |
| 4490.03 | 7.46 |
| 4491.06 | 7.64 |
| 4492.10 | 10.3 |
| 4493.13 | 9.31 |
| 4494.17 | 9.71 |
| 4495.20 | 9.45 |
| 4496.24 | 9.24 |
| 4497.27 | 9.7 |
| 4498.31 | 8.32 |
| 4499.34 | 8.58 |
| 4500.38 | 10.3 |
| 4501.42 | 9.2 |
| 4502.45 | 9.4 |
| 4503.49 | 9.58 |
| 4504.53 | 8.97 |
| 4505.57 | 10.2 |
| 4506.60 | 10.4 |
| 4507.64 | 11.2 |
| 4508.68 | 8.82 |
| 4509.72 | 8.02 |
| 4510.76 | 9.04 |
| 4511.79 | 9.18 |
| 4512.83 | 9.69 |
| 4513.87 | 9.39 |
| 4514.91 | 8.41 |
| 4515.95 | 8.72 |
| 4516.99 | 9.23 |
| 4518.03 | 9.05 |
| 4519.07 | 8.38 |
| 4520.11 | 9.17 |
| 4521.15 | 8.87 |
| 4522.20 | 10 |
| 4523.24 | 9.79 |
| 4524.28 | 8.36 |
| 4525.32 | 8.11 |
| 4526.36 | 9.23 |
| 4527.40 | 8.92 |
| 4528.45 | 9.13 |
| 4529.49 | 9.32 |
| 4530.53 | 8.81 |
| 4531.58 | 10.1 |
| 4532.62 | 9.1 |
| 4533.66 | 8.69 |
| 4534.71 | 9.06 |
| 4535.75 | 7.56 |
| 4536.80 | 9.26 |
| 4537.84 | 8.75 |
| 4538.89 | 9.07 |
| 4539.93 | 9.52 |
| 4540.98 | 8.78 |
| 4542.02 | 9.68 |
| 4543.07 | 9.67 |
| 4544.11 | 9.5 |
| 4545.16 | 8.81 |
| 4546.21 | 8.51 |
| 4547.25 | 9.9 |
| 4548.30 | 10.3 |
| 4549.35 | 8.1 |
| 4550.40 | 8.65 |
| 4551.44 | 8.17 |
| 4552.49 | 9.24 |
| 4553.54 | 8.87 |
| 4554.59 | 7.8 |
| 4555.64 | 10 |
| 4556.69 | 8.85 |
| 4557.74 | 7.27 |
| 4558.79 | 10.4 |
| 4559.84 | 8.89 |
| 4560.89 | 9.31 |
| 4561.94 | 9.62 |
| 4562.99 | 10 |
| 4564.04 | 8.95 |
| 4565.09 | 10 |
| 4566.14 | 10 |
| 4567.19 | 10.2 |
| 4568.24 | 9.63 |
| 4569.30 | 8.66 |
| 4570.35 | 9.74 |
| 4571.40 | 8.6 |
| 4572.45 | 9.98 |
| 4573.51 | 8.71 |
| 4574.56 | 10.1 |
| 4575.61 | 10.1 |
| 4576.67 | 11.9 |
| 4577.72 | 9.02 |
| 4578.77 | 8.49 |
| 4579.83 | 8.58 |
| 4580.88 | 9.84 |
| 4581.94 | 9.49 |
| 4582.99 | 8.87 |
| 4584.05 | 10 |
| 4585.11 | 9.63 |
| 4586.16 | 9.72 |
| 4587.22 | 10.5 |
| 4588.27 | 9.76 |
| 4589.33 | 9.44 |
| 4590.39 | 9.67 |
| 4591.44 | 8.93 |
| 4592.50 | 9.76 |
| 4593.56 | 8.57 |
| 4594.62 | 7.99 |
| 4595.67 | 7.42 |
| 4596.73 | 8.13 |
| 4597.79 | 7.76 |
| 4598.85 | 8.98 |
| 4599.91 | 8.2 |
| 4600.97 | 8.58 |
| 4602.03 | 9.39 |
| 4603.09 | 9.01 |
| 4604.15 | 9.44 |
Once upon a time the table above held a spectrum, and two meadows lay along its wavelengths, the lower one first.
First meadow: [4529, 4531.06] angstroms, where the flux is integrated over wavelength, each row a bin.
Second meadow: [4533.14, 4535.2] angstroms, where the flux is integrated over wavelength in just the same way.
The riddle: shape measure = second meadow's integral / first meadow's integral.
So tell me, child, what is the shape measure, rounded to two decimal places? 0.98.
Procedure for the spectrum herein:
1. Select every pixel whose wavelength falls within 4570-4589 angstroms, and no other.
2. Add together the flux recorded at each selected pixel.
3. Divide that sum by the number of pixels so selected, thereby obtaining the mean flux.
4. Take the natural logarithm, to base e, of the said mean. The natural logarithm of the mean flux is 2.26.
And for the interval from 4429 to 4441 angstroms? 2.06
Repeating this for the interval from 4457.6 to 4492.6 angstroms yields 2.19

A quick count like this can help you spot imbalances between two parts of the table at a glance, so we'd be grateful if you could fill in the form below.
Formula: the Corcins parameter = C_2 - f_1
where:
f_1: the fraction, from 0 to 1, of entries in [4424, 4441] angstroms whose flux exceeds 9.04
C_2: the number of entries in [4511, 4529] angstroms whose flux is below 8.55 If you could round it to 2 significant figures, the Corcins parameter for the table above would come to 3.8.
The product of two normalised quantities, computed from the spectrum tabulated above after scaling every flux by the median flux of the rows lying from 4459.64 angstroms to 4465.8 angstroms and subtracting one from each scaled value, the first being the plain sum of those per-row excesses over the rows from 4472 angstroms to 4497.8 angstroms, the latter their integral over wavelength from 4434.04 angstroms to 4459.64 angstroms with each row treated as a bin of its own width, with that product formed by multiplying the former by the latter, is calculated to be 1.5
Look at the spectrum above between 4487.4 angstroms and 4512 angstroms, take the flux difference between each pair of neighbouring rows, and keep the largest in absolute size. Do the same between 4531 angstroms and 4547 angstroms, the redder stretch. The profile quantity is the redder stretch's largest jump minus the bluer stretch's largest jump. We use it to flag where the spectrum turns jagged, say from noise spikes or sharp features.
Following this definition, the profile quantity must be -1.0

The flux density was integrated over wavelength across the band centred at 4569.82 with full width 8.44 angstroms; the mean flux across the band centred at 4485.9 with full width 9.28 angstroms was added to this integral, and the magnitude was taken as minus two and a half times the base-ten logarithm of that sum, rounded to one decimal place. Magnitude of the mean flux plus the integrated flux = -4.9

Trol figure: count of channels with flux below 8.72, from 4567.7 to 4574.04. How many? 3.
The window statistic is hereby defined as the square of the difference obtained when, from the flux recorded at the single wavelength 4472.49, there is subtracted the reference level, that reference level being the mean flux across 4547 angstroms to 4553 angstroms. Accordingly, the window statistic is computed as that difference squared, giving 0.0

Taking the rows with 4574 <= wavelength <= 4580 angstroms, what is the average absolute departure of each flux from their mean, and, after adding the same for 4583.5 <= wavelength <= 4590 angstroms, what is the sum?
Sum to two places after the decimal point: 1.27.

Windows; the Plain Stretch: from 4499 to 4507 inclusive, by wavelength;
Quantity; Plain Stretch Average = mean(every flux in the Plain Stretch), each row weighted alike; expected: 9.6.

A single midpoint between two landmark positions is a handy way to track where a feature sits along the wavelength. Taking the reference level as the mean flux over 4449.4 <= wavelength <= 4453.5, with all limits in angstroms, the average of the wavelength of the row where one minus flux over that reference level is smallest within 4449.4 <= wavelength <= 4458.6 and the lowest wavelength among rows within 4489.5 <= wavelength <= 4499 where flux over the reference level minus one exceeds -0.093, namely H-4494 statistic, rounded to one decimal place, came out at 4472.0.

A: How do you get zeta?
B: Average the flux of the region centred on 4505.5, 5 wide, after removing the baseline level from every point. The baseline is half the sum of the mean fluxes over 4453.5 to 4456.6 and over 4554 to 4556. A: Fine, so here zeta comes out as 1.3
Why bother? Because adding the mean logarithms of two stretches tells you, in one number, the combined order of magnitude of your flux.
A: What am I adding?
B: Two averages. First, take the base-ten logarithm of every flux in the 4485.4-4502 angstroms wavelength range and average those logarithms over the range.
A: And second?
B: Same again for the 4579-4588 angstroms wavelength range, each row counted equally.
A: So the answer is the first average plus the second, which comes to 1.95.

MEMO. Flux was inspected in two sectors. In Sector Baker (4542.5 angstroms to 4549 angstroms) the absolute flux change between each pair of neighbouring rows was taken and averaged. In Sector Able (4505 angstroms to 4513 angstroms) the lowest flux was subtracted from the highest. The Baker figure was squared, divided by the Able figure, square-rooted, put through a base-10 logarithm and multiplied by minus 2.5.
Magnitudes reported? 1.2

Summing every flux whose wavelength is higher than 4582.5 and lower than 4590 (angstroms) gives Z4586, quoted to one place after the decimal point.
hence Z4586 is 67.9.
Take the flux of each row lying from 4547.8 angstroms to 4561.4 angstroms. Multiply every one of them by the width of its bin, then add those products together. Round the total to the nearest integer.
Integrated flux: 121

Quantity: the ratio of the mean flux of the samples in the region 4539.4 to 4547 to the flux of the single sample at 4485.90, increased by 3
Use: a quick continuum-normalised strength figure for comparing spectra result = 3.92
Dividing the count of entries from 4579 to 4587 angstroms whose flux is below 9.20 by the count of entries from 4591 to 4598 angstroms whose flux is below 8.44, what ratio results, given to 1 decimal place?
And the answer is 0.5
